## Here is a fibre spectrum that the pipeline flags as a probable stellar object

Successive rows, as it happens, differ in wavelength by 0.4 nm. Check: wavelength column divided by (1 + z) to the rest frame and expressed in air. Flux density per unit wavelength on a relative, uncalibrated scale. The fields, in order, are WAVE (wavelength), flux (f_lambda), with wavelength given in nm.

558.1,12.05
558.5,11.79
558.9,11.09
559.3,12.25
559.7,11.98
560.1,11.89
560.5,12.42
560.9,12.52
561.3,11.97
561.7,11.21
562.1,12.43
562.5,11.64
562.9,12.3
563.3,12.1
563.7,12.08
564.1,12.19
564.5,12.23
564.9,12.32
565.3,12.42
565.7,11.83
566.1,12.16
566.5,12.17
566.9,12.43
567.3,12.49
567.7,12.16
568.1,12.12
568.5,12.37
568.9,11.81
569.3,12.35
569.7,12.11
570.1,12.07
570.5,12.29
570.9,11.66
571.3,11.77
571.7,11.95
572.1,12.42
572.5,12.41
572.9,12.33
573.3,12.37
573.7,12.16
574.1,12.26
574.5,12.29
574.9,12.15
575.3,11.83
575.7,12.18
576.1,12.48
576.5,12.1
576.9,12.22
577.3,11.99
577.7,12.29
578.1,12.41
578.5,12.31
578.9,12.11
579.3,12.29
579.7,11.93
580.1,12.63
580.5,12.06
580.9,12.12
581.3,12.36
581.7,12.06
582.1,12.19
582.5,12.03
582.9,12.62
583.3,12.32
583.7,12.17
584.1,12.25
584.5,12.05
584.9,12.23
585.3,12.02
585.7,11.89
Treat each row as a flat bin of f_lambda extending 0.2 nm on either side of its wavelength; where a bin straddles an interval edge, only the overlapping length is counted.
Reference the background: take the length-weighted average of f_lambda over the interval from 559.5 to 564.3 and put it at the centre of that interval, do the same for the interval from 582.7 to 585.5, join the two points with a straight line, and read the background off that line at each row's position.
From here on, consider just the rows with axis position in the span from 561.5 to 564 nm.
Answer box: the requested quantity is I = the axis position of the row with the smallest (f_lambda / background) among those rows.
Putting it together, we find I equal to 561.7 nm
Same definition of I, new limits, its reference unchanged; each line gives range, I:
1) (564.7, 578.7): 570.9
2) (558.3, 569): 558.9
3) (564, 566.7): 565.7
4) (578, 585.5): 579.7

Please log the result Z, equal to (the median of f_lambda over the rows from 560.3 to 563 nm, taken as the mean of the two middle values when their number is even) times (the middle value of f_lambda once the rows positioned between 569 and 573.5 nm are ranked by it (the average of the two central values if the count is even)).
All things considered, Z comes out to 151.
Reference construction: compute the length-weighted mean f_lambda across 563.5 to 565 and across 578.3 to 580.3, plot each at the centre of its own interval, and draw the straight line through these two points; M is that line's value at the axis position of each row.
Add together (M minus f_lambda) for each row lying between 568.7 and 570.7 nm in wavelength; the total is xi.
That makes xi 0.5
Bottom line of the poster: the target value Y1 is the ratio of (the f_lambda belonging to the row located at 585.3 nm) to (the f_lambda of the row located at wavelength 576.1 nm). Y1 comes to 0.96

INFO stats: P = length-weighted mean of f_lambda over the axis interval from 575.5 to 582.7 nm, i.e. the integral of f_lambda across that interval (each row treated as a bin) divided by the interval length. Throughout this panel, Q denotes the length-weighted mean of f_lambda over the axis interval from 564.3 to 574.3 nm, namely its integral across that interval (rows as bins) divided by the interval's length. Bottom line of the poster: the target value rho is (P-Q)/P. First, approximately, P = 12.2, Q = 12.19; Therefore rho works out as 0.0018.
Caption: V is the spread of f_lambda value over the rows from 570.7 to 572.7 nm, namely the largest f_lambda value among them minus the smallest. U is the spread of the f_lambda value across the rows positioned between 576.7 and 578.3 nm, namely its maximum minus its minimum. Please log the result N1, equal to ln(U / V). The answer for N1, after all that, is -0.6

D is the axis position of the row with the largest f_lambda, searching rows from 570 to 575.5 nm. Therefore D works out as 572.1 nm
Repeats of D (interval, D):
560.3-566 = 560.9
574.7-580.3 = 580.1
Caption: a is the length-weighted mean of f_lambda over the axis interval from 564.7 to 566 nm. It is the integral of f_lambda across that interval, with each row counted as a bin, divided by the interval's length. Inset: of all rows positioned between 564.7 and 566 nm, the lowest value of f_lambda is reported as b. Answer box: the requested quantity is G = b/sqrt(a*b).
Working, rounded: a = 12.2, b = 11.83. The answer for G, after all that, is 0.985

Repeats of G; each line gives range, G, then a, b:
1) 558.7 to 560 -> 0.970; 11.8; 11.09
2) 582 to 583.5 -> 0.989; 12.3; 12.03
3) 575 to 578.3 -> 0.985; 12.2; 11.83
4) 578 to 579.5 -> 0.993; 12.3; 12.11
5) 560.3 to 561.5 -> 0.986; 12.3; 11.97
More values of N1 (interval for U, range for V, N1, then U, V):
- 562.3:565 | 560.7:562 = -0.7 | 0.68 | 1.31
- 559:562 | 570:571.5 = 0.7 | 1.31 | 0.63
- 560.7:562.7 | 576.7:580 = 1.0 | 1.31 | 0.48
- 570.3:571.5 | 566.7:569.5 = -0.1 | 0.63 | 0.68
